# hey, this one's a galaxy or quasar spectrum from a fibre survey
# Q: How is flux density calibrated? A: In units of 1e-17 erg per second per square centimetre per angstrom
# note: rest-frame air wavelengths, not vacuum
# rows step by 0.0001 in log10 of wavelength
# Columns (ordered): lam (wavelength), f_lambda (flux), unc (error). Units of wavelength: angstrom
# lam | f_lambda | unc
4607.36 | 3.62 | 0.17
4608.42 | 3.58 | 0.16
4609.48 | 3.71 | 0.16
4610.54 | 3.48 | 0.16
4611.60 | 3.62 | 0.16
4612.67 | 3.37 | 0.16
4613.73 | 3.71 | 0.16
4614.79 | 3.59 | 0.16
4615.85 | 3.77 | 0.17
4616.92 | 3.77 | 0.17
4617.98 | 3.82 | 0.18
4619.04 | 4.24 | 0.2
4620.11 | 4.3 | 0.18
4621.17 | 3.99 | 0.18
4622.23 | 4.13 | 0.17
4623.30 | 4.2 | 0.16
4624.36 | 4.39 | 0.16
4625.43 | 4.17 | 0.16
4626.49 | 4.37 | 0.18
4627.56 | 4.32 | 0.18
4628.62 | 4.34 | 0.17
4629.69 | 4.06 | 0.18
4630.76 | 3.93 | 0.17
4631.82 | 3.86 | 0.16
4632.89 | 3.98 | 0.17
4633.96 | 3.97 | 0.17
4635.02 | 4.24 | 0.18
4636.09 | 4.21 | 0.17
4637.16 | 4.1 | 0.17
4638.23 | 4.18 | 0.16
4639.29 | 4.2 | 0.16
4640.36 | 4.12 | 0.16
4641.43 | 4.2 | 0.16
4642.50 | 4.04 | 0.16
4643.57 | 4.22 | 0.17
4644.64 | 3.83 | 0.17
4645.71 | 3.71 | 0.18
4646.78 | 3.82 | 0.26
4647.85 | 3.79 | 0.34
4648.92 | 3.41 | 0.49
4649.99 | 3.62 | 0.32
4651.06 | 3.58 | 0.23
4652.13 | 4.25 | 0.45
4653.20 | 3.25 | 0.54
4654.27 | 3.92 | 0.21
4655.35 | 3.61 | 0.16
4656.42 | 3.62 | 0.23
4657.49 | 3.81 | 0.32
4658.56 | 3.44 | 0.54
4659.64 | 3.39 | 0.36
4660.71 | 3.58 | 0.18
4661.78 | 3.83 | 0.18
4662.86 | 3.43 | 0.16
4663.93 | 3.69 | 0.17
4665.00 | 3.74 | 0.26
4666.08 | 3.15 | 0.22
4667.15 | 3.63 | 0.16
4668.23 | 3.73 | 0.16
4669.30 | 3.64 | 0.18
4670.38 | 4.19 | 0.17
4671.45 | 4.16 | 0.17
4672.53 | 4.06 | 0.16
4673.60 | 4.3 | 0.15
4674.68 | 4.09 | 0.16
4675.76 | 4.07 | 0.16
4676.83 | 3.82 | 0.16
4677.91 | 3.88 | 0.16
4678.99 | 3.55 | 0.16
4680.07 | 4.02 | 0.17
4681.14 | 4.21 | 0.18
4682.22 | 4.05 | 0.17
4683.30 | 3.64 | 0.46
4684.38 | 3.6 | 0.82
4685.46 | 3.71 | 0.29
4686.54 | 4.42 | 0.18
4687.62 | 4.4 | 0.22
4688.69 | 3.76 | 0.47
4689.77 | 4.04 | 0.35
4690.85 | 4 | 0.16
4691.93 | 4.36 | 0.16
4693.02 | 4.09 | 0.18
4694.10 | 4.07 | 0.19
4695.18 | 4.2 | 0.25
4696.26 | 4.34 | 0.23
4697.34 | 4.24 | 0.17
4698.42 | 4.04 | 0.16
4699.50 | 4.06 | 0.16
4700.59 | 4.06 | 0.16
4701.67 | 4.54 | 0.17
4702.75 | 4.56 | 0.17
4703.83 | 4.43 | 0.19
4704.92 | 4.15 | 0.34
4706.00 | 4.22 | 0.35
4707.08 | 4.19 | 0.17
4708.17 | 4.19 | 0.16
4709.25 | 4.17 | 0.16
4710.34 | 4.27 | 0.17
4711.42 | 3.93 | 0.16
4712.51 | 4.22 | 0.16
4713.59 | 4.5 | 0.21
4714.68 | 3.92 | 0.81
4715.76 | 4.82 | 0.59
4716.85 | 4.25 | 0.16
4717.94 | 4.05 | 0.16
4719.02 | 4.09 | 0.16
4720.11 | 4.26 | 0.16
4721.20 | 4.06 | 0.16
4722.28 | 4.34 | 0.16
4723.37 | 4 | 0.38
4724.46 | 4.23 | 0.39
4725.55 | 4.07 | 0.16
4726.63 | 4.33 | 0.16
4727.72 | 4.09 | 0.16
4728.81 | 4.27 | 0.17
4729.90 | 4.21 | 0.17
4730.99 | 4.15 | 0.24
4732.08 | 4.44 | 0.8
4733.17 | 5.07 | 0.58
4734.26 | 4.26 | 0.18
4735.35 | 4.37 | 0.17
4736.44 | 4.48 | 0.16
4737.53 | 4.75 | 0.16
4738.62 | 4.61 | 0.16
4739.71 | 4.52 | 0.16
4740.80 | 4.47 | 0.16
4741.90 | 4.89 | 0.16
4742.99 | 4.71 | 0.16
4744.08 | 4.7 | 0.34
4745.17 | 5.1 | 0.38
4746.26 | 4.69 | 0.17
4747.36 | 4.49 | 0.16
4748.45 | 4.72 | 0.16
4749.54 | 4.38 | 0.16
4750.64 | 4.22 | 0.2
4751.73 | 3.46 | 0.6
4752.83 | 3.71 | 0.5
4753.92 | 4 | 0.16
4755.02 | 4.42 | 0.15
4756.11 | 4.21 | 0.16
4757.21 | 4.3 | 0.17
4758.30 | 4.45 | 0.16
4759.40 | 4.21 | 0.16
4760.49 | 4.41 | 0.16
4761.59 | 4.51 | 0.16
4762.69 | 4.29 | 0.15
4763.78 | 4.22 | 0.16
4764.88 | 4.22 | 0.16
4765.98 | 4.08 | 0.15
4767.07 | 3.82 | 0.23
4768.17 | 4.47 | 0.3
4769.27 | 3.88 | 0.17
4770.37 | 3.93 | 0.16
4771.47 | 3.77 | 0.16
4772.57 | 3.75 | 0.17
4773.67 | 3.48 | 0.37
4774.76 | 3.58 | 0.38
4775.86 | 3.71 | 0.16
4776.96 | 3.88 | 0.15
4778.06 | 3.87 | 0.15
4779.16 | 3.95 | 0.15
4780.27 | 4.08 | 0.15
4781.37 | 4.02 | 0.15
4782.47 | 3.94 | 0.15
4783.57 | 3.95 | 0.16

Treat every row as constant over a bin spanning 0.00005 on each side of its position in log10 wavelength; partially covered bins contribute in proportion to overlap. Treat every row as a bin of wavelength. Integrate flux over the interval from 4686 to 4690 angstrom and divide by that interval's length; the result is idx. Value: 4.2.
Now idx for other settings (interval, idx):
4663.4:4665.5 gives 3.7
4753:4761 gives 4.3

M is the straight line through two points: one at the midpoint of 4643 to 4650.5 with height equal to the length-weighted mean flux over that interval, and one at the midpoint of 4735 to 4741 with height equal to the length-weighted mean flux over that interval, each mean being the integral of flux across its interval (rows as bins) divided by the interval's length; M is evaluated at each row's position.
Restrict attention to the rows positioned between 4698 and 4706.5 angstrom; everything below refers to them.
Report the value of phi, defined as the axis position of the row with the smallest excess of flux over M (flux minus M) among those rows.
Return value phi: 4698.42 angstrom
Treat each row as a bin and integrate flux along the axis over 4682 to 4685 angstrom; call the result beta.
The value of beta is 11.2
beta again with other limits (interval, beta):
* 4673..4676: 12.5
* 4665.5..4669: 12.3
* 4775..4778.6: 13.7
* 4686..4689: 12.7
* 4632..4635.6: 14.6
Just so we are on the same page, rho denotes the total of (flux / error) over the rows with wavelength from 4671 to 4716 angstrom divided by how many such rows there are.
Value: 21.0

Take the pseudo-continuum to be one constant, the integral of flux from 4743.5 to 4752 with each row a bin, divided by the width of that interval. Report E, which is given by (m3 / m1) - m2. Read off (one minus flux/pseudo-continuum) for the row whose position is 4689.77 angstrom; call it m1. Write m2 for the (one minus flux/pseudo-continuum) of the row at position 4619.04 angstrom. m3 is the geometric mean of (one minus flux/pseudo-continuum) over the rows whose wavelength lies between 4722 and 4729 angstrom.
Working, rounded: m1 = 0.10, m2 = 0.06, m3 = 0.065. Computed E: 0.6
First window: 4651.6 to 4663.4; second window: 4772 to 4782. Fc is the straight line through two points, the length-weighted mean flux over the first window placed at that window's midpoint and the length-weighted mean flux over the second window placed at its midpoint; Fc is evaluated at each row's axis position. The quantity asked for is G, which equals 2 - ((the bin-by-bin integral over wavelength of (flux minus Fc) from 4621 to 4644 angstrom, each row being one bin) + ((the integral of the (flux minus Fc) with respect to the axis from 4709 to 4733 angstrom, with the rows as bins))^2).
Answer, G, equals -149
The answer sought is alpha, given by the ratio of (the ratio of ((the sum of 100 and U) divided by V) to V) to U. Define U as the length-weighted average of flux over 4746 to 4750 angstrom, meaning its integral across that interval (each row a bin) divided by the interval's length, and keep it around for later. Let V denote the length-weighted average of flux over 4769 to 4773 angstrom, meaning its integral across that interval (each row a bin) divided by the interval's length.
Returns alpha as 1.6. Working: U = 4.57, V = 3.8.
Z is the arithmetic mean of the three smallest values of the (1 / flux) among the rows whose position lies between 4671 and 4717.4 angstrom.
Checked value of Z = 0.216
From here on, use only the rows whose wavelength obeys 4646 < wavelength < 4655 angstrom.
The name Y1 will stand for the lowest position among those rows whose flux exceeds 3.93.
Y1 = 4652.13 angstrom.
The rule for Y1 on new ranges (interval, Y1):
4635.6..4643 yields 4636.09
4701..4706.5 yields 4701.67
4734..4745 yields 4734.26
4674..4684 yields 4674.68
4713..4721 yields 4713.59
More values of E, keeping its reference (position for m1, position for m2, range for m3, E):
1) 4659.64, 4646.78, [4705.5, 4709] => 0.1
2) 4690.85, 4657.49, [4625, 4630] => 0.3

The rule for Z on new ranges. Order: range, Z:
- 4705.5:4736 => 0.209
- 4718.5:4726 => 0.234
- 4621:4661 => 0.229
